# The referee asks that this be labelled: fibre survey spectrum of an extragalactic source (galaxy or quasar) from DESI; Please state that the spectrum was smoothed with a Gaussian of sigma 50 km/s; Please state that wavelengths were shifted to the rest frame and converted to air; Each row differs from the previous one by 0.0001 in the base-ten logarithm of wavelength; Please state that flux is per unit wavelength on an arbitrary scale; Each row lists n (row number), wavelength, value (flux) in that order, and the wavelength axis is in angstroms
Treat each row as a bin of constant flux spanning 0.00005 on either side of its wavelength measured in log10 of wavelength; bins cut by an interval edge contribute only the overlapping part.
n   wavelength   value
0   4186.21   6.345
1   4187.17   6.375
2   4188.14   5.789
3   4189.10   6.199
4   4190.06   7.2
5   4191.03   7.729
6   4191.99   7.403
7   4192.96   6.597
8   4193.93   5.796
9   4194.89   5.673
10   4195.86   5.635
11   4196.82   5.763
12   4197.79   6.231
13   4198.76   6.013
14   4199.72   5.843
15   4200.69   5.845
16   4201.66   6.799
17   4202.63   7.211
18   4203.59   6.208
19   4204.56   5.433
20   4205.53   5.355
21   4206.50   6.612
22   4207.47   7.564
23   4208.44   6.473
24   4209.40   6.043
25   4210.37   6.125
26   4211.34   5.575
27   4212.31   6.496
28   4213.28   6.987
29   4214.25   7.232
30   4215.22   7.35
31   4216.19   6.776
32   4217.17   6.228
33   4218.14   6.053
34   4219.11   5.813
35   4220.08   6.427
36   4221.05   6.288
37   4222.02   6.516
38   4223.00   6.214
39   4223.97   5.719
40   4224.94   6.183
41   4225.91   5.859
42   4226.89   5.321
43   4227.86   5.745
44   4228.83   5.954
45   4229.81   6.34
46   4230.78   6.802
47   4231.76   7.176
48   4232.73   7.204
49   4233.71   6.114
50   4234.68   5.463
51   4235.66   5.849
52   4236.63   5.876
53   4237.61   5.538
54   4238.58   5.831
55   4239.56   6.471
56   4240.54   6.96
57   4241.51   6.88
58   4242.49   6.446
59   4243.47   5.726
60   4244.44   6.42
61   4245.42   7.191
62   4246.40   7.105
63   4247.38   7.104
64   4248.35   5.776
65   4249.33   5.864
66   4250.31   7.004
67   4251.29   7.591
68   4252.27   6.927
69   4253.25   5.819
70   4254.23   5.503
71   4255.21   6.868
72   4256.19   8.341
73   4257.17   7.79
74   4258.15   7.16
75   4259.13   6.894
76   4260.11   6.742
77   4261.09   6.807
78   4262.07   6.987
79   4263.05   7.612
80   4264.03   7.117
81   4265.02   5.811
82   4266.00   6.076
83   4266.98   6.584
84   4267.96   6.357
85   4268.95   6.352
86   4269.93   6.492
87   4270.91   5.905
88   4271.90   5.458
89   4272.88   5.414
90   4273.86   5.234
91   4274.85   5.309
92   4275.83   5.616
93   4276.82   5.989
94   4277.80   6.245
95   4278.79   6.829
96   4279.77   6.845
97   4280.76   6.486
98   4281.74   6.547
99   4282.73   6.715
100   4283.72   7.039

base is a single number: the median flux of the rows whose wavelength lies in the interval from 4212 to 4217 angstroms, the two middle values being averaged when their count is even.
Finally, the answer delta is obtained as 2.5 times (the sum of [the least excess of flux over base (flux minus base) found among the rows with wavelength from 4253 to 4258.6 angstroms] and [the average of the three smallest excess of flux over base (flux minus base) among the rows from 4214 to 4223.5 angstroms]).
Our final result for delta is -6.1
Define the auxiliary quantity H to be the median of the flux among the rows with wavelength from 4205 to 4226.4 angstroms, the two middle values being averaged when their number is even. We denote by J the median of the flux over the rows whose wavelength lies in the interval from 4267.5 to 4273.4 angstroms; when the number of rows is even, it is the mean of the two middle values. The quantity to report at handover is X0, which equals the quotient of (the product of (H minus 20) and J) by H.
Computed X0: -13.5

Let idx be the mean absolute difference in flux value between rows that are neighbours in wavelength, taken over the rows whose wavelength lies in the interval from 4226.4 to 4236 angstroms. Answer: 0.446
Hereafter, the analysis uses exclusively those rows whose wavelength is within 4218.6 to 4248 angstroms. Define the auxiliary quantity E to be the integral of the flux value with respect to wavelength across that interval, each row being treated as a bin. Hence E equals 185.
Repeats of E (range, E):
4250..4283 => 215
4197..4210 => 81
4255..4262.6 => 55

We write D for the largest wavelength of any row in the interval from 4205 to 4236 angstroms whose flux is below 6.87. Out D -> 4235.66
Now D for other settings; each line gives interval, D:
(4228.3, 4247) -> 4244.44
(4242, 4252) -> 4249.33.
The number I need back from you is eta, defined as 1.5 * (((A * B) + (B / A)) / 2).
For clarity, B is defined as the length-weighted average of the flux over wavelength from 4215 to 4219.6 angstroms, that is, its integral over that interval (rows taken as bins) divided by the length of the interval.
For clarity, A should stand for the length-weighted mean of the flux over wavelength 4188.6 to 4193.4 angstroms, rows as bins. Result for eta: 34.4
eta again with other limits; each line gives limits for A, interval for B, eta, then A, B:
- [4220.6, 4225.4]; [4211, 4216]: 32.2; 6.2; 6.77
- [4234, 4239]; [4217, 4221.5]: 27.3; 5.7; 6.16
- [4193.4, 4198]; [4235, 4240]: 26.4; 5.8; 5.89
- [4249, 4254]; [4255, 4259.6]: 37.7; 6.6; 7.45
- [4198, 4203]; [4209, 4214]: 30.5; 6.3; 6.29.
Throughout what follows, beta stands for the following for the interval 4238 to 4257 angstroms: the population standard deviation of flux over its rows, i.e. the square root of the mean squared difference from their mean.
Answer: 0.72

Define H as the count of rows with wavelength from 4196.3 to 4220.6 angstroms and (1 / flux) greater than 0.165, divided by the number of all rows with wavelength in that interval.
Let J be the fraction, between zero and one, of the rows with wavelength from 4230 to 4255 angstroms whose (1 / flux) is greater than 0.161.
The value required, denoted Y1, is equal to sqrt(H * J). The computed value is 0.420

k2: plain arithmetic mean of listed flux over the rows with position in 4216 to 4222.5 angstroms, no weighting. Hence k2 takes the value 6.3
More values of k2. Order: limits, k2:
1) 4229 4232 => 6.8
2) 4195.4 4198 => 5.9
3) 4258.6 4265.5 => 6.9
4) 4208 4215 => 6.4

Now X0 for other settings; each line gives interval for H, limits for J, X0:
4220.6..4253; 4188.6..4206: -13.3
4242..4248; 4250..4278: -12.7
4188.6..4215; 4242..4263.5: -15.4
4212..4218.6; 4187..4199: -12.1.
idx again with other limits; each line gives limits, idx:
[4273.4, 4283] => 0.244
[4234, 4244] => 0.379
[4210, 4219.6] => 0.429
